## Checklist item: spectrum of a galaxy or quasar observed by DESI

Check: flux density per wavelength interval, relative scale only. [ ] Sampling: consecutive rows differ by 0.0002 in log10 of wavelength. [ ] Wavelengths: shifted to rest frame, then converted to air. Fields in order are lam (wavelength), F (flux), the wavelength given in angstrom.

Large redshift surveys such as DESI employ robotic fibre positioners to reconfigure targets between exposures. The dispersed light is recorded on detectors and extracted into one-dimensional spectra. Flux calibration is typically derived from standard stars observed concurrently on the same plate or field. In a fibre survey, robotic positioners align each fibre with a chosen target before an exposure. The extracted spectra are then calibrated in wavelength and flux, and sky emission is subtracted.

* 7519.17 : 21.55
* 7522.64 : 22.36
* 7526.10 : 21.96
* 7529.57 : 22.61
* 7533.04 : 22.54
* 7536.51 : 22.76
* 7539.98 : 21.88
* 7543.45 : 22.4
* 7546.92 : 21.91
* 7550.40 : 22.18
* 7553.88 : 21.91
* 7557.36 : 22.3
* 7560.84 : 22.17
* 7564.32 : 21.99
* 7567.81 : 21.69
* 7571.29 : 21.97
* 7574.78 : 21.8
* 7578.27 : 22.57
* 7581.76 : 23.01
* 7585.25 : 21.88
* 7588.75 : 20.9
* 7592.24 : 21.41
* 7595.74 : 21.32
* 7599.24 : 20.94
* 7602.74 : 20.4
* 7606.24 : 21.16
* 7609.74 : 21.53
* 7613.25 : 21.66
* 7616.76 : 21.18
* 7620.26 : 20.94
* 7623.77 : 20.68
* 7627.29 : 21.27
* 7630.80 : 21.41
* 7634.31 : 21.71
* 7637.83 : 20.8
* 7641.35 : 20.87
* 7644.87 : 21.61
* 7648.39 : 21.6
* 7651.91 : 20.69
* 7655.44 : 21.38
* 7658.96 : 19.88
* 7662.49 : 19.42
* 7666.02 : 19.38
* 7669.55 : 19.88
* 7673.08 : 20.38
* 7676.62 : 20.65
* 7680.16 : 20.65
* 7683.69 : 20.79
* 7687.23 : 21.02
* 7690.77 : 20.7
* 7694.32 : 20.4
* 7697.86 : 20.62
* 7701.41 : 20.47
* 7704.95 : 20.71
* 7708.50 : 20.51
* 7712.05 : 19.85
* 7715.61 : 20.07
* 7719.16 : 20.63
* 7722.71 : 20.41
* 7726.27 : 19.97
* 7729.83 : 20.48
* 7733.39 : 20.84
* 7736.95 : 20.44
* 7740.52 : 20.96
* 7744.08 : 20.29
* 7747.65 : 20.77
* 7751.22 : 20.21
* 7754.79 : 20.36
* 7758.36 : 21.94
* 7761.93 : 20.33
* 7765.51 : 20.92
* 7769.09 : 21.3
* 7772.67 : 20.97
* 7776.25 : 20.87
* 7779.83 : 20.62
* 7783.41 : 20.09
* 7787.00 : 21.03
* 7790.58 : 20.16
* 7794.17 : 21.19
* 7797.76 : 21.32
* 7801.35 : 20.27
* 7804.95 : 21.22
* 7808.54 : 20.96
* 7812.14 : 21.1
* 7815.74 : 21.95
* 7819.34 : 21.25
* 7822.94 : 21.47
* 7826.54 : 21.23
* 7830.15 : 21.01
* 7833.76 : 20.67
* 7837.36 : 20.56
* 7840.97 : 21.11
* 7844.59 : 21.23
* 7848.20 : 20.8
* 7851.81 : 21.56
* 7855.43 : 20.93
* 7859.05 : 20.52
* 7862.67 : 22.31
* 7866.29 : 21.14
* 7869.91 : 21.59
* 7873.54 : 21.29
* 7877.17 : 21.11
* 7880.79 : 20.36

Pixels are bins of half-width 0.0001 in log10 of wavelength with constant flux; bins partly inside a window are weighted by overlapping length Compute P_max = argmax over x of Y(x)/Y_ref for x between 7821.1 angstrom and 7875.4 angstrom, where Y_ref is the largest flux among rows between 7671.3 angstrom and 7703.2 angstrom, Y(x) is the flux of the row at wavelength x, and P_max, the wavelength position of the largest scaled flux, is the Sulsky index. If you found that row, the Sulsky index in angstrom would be 7862.67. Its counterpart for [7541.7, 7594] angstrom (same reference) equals 7581.76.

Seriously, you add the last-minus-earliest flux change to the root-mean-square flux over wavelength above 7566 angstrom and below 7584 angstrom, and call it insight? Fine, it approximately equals 23.5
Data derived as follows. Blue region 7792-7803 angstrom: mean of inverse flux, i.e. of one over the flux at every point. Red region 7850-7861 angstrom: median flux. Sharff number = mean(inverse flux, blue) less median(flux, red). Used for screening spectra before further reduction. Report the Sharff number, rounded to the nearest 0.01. -20.88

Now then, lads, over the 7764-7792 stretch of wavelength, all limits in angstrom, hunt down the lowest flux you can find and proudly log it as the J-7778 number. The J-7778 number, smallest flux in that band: 20.09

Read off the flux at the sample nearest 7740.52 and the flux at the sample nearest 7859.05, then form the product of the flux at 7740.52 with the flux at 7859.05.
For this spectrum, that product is 430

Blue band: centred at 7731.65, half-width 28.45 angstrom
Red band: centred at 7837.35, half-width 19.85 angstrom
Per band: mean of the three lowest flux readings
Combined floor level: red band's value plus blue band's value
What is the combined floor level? 40.6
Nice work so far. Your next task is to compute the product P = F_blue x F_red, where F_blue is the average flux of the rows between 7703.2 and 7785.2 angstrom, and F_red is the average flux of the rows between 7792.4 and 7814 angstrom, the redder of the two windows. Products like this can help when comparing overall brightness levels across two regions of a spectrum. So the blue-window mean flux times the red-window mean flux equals 433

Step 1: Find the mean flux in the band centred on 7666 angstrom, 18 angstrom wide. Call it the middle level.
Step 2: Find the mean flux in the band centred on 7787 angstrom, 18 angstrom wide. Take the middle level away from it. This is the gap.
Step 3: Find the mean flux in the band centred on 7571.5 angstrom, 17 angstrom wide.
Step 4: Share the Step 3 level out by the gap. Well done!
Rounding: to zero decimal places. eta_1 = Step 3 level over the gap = 27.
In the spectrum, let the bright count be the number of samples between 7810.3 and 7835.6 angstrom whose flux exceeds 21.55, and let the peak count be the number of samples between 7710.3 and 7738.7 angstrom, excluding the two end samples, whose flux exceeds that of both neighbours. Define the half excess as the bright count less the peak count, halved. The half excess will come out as -0.5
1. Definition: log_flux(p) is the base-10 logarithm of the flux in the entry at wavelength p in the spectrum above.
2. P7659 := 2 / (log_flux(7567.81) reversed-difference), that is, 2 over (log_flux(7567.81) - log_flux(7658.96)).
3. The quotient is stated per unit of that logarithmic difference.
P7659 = 53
